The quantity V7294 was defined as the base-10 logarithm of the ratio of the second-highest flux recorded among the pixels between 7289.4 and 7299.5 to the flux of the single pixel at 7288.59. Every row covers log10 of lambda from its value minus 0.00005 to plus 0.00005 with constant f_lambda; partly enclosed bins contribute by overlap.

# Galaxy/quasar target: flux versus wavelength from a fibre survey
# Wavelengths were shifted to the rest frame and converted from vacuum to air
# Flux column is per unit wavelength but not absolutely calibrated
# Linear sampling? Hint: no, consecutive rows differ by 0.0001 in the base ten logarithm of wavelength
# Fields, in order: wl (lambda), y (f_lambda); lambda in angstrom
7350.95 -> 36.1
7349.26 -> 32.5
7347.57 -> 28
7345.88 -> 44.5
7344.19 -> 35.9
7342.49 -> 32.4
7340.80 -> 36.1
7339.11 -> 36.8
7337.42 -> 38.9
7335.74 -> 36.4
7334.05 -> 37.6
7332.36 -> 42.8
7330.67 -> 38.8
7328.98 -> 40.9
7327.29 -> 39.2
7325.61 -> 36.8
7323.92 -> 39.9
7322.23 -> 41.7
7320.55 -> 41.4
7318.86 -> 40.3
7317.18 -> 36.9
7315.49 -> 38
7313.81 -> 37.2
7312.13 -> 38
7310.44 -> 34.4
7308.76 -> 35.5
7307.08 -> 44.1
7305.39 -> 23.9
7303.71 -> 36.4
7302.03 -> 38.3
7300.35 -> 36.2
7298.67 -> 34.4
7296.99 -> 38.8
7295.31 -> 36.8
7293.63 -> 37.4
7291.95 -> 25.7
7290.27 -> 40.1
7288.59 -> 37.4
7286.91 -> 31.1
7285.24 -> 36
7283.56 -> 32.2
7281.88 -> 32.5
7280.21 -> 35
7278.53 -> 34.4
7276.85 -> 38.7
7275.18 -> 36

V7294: 0.016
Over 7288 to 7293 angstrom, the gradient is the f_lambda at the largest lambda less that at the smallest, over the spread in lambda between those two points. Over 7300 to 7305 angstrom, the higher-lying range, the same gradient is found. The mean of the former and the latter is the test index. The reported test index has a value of -1.7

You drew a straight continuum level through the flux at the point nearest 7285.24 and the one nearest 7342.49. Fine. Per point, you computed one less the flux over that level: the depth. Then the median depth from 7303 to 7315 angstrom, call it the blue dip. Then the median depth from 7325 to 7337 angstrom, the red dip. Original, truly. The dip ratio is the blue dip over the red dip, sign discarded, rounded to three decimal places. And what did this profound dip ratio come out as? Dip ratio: 0.263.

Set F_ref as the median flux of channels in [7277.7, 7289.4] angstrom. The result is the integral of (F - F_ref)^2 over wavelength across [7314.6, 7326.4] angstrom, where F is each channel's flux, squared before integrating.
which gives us 324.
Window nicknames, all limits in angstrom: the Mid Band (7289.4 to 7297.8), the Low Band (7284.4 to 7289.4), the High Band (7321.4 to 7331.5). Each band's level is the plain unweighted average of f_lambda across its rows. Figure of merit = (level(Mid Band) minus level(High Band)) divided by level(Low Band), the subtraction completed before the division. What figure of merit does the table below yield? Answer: -0.11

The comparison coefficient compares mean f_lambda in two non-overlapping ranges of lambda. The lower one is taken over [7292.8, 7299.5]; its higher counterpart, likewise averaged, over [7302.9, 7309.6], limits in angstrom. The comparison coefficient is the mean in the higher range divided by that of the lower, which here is 0.95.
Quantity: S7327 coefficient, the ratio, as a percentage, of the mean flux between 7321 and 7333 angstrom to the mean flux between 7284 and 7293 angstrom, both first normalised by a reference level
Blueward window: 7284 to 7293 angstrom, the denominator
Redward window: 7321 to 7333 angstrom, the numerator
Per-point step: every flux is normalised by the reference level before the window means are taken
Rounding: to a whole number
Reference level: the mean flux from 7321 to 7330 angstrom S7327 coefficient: 117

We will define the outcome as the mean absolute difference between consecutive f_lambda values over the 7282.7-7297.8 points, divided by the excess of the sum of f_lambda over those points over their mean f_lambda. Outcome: 0.021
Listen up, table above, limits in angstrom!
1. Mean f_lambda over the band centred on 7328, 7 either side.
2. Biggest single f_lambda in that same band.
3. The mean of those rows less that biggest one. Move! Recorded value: -3.1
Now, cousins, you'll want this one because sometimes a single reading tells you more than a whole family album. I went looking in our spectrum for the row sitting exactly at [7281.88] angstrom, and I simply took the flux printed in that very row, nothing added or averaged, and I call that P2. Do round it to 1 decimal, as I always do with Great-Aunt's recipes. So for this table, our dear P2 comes 32.5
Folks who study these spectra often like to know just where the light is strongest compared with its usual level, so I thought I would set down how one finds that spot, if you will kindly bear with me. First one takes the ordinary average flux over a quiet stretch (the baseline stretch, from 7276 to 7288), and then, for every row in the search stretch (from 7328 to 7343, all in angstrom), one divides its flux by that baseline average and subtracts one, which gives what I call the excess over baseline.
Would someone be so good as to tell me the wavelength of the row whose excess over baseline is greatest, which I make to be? 7332.36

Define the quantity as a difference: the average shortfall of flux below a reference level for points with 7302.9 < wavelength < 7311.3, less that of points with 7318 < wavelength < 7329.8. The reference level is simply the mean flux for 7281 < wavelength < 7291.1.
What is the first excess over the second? 5.2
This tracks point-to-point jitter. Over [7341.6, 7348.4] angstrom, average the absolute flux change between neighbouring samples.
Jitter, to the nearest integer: 10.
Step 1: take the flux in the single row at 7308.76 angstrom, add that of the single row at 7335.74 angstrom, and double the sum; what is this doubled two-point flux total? 144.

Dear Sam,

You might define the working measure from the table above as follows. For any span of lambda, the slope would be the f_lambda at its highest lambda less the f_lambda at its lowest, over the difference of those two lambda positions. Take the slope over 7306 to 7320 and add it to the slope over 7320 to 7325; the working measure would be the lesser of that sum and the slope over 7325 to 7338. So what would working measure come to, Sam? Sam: -0.77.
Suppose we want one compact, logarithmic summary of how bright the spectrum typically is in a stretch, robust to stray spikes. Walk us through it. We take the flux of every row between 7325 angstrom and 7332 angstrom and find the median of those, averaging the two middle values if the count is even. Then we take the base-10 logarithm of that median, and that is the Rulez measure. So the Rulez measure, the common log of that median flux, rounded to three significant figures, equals 1.59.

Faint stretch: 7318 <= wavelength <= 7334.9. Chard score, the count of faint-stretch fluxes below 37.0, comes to 1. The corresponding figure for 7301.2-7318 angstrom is 5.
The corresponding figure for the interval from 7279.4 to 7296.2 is 7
